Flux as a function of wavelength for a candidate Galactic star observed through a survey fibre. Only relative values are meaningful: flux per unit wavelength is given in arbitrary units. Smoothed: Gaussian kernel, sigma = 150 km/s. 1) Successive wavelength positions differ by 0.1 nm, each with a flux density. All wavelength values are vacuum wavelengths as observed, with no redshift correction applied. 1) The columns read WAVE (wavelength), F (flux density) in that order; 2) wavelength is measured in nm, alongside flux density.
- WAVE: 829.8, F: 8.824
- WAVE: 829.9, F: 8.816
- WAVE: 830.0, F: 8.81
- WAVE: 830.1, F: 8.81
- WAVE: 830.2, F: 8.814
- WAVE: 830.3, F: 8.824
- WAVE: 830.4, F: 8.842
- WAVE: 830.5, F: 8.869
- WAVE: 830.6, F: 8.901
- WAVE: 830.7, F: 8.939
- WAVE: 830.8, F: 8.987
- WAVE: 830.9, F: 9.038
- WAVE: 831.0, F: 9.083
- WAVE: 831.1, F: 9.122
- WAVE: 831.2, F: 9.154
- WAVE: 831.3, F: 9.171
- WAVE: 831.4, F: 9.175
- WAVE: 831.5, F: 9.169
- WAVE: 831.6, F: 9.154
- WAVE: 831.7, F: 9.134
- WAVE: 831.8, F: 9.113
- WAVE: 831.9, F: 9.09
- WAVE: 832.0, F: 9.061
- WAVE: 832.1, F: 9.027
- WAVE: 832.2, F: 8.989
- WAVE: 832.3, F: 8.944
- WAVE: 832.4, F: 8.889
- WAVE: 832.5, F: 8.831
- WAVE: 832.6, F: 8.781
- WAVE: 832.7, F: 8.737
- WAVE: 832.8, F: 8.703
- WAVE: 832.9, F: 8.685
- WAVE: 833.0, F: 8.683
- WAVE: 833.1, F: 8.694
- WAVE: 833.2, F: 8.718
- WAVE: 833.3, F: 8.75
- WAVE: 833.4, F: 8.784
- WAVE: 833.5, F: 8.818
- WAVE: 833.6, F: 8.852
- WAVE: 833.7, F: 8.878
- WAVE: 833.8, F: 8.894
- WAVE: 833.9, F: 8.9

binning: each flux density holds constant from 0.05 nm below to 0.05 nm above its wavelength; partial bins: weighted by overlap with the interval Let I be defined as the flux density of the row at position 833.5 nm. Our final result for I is 8.818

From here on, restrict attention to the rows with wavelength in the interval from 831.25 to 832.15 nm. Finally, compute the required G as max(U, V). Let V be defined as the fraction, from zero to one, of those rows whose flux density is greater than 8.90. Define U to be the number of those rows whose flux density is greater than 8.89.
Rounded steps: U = 9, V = 1.00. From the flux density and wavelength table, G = 9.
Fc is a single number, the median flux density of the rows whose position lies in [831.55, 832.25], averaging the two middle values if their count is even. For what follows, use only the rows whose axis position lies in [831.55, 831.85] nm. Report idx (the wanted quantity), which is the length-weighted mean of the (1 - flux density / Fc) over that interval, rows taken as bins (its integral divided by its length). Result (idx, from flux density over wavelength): -0.005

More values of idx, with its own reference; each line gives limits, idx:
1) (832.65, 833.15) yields 0.043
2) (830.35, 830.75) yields 0.022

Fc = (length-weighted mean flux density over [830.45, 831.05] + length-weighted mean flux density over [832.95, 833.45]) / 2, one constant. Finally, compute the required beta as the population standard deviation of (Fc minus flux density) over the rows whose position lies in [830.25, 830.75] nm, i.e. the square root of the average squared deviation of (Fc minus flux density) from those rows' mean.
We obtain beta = 0.041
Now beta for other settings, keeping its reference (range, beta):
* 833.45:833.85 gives 0.029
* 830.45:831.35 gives 0.105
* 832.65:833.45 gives 0.033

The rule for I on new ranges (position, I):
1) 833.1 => 8.694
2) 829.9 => 8.816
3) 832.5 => 8.831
